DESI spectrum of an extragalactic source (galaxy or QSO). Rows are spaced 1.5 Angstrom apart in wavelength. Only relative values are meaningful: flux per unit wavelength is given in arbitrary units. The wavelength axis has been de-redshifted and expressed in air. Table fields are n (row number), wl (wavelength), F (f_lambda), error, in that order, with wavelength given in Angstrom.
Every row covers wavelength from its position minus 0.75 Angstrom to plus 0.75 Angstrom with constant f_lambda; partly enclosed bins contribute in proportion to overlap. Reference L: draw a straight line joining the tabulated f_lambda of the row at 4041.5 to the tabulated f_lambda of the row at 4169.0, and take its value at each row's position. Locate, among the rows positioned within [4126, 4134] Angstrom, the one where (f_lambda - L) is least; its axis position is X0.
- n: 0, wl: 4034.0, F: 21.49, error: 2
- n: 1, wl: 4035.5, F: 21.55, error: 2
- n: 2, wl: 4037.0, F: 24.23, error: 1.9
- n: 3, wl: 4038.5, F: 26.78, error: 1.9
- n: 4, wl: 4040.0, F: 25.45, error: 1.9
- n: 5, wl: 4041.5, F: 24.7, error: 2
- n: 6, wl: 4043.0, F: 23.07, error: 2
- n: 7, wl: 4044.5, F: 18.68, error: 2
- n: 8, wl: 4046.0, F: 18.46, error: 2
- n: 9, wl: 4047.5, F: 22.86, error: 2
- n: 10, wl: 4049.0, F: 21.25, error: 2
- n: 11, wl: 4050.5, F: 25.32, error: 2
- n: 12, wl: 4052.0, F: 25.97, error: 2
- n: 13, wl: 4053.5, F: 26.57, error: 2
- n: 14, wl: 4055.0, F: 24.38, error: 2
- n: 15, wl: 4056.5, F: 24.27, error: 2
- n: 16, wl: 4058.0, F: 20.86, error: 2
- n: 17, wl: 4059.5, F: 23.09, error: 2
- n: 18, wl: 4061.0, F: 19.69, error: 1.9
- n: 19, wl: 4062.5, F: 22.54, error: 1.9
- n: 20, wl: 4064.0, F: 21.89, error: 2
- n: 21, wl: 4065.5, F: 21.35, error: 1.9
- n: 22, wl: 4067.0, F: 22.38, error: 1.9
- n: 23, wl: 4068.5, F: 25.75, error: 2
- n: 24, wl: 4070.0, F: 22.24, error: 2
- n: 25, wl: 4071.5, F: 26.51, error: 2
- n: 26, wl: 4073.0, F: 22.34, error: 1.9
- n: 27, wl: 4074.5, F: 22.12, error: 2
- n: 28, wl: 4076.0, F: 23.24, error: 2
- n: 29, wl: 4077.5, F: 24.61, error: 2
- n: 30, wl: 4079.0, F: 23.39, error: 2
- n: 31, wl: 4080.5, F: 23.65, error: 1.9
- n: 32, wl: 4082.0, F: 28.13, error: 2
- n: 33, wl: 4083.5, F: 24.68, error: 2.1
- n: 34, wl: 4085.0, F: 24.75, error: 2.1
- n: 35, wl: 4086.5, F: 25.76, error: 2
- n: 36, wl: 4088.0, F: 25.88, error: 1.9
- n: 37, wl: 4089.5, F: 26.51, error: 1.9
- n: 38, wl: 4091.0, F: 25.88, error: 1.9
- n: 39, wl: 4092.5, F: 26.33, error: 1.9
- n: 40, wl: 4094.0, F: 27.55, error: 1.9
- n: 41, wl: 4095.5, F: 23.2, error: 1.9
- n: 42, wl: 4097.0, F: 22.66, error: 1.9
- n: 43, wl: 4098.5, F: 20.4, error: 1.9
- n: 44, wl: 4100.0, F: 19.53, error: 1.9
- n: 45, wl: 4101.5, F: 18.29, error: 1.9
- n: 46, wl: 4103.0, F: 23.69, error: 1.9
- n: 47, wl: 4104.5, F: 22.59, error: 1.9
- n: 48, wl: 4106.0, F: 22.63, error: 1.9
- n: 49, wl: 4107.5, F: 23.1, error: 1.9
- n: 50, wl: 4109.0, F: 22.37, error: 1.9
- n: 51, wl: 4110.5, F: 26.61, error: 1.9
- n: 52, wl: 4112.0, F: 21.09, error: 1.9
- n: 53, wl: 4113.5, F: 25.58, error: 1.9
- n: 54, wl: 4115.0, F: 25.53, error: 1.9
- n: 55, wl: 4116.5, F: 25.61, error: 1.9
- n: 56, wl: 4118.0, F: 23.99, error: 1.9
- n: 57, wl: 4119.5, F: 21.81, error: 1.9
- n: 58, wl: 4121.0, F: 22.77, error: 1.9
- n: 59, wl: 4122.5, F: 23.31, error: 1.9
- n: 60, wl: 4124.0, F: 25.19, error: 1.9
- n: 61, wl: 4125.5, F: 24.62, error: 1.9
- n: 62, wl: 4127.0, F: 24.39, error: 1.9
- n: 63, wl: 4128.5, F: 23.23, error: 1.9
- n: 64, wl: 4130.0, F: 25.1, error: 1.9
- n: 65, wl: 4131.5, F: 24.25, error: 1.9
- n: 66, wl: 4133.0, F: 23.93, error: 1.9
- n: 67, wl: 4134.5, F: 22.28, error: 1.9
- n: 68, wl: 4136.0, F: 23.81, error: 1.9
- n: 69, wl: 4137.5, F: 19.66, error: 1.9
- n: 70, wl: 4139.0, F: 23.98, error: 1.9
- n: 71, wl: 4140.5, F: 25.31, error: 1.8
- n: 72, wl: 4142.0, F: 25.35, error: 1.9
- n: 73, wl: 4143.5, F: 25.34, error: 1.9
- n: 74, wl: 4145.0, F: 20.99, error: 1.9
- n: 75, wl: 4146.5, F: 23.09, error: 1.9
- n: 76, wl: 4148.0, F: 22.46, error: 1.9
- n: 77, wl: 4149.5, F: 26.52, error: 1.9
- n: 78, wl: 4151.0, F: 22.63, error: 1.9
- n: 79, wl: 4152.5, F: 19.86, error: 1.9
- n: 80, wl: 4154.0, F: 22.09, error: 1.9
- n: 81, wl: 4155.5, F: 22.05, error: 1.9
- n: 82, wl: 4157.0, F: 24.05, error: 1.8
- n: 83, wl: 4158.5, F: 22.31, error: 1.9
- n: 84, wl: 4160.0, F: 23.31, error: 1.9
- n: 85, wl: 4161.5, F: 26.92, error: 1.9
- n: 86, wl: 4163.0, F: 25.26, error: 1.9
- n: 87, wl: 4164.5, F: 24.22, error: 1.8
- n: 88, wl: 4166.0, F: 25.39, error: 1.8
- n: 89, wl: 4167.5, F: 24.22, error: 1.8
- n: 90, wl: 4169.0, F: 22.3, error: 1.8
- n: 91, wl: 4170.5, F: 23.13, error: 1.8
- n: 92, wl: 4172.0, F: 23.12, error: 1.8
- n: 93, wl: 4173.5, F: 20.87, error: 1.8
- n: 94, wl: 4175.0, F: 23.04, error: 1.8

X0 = 4128.5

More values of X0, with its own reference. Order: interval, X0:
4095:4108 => 4101.5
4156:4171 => 4158.5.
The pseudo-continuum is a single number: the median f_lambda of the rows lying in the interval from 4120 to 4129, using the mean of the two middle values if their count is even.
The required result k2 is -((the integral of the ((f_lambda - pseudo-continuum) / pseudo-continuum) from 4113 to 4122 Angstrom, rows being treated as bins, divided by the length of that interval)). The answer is -0.01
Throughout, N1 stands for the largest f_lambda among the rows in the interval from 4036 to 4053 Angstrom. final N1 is 26.78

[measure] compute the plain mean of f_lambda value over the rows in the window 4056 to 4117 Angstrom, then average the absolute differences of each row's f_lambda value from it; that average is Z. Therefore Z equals 1.9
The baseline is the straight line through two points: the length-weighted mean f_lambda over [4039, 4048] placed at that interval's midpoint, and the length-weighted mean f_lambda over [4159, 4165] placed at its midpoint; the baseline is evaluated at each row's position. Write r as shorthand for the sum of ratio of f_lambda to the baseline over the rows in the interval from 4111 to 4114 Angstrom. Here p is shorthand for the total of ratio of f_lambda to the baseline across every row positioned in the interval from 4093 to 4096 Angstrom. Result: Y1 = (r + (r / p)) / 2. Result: 1.43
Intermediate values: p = 2.17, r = 1.96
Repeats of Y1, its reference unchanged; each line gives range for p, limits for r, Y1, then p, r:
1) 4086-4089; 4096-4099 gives 1.33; 2.22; 1.83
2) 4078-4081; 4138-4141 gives 1.51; 2.04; 2.02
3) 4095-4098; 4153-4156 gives 1.35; 1.96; 1.79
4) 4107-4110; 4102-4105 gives 1.49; 1.92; 1.96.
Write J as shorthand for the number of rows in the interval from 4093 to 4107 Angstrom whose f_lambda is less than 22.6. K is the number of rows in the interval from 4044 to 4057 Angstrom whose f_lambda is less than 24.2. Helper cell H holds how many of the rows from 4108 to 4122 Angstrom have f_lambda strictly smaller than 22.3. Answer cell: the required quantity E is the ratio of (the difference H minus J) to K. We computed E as -0.5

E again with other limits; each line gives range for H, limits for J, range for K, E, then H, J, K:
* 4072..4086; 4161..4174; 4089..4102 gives -0.2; 1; 2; 5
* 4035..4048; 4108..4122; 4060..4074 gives 0.0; 3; 3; 7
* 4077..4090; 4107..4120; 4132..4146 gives -0.5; 0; 3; 6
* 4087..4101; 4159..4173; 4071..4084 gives 0.2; 2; 1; 5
